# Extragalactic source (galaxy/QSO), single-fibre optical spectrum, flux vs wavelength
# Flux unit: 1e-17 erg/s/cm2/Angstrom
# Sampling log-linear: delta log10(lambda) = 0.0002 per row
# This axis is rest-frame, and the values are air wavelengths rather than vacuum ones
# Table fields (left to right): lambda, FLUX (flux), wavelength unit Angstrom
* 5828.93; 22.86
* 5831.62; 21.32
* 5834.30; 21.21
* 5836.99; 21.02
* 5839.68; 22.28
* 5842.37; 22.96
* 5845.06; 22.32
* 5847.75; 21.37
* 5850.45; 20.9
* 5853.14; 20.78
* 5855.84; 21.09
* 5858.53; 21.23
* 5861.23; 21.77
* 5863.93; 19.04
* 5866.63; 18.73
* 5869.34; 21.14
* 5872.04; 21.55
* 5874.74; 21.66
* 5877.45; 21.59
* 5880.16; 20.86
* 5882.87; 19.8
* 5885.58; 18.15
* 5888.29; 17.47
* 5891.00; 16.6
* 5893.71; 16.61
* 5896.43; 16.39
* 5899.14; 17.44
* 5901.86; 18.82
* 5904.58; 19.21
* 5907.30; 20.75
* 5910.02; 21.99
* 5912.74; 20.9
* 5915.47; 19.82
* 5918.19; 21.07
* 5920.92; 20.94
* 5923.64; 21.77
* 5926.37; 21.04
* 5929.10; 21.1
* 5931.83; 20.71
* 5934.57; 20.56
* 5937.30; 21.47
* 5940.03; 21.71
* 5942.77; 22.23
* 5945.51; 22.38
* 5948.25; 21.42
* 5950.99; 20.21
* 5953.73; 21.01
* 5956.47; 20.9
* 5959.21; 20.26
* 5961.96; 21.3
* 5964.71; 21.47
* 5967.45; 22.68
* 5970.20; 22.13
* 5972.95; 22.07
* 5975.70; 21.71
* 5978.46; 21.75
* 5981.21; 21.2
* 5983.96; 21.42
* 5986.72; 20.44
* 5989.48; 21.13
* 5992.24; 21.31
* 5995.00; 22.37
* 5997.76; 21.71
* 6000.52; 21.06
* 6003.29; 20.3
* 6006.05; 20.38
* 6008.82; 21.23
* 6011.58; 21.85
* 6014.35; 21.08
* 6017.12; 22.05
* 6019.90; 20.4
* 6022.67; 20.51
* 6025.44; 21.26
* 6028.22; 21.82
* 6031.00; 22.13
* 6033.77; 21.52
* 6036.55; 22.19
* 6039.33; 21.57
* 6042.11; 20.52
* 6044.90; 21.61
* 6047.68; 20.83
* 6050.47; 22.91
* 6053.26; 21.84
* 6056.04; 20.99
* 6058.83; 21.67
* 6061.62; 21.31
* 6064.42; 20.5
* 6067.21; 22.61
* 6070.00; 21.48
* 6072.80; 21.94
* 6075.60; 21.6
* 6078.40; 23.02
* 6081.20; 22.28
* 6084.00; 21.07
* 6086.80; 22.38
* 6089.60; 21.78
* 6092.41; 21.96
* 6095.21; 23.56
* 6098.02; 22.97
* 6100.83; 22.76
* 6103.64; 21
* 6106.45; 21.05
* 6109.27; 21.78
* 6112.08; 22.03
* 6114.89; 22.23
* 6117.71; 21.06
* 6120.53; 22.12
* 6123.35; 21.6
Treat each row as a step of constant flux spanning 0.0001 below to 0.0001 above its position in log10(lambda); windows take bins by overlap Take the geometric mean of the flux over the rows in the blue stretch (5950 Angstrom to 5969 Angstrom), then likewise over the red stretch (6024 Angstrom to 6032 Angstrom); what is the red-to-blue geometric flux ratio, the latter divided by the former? 1.030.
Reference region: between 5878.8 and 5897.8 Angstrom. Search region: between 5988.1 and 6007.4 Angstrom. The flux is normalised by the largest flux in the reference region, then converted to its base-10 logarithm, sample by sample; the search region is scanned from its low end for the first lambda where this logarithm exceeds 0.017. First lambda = 5995.00 Angstrom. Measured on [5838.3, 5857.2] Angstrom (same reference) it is 5839.68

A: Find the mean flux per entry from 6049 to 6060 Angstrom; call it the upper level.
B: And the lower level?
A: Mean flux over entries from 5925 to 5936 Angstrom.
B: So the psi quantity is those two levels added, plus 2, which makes 44.7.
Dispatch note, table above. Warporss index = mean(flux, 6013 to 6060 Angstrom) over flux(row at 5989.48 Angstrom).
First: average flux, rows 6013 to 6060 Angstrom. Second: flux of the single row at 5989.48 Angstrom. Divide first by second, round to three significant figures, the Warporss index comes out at 1.02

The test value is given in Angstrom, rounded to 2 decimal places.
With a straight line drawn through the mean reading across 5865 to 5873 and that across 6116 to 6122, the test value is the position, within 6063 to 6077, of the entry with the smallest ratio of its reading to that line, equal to 6064.42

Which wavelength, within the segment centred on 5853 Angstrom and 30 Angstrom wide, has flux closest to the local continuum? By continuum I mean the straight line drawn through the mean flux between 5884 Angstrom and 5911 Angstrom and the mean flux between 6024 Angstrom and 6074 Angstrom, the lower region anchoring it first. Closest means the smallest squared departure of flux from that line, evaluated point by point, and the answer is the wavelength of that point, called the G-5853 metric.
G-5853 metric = 5866.63 Angstrom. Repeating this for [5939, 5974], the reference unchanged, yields 5959.21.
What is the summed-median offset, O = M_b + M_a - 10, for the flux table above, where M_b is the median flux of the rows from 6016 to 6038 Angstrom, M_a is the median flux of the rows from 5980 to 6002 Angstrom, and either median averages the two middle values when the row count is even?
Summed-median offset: 32.9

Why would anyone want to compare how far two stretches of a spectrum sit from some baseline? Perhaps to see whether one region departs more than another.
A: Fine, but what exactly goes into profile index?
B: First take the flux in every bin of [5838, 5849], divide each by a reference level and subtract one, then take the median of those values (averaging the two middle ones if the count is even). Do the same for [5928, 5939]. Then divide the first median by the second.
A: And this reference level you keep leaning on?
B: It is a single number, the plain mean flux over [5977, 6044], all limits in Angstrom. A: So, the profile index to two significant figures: -2.5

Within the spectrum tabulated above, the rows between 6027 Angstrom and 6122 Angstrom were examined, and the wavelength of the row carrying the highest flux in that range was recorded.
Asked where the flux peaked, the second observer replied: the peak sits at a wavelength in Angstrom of 6095.21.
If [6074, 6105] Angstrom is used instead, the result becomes 6095.21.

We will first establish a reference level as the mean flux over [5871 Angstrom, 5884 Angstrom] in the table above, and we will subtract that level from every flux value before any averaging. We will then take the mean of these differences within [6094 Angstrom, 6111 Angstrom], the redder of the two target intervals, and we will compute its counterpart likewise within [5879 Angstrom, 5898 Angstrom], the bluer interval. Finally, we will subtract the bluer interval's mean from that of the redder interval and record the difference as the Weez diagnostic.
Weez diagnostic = 4.2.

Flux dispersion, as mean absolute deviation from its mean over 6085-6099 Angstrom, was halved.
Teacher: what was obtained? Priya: 0.294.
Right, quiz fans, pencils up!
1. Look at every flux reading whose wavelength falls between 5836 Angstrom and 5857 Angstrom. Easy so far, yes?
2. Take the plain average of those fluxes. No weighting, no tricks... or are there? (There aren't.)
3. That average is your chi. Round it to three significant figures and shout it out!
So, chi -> 21.6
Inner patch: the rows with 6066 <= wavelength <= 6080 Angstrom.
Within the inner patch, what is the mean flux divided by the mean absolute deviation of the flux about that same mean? 40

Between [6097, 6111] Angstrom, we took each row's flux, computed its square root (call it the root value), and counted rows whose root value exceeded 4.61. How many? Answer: 3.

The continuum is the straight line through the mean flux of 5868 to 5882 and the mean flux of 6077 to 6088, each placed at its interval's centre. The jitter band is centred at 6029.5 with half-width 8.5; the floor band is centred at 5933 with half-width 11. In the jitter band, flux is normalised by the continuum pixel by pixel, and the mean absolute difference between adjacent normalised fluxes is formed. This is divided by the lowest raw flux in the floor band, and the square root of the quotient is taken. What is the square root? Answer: 0.036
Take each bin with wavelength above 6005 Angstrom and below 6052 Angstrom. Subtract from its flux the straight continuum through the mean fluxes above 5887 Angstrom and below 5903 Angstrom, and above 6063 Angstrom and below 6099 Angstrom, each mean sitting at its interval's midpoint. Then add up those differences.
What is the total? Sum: 12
